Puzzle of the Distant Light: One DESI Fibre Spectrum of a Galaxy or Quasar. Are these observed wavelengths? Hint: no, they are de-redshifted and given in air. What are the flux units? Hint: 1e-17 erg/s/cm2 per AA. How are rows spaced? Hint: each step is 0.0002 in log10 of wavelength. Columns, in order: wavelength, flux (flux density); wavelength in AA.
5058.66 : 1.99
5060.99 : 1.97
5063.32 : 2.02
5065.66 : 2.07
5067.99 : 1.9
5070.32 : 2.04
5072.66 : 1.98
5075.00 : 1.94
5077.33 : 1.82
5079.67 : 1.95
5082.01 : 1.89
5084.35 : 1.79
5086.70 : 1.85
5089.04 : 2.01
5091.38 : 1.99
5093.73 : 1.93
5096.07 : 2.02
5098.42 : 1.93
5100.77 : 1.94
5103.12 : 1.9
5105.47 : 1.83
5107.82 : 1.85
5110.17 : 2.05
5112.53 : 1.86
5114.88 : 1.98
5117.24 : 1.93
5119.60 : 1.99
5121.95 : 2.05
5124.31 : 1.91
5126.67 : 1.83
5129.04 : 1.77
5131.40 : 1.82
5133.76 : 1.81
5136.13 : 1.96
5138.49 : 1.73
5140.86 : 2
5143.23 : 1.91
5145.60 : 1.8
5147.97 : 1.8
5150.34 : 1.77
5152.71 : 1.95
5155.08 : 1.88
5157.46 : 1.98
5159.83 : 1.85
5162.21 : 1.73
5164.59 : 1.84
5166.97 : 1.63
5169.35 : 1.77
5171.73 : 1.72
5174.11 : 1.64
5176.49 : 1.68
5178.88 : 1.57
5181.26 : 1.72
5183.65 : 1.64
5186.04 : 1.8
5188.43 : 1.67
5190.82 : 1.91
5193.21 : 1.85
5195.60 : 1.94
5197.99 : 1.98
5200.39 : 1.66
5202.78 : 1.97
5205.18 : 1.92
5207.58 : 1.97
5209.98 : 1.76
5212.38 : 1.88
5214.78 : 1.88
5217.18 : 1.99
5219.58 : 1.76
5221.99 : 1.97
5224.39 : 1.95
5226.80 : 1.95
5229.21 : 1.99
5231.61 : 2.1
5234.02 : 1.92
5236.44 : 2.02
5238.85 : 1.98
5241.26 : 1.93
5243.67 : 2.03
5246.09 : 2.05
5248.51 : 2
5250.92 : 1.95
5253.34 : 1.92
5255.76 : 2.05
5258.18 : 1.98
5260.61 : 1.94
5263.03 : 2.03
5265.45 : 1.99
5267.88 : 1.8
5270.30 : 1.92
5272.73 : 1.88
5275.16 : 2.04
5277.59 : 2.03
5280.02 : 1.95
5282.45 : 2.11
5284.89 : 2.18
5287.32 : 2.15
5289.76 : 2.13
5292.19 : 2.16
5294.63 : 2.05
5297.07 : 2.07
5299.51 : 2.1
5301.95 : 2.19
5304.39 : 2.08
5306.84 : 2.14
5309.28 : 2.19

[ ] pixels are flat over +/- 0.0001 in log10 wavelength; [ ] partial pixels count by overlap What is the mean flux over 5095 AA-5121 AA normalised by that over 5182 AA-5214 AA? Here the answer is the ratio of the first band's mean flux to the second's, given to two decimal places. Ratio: 1.05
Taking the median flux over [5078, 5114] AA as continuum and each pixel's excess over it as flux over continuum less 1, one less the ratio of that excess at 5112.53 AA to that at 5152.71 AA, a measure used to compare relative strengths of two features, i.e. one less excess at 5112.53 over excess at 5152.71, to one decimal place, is 4.5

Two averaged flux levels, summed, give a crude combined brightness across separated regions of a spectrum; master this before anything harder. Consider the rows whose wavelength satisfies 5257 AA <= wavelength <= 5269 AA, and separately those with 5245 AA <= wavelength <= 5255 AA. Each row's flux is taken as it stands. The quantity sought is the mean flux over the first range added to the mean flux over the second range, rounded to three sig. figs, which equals 3.93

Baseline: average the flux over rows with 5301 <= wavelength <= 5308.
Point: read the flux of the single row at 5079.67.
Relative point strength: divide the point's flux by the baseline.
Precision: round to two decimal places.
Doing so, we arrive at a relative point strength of 0.91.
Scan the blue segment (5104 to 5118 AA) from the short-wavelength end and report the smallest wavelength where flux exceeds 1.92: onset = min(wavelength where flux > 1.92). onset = 5110.17 AA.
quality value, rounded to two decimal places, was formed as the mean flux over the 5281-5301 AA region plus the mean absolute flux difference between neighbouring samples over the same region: 2.16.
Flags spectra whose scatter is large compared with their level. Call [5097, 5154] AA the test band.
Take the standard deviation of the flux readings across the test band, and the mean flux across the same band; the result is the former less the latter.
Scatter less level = -1.80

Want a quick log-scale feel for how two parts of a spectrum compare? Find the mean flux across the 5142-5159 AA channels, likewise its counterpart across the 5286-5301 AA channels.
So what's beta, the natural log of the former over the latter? -0.12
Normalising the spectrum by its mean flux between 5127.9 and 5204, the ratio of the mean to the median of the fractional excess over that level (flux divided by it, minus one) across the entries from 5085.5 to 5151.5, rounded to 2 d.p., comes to 0.91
